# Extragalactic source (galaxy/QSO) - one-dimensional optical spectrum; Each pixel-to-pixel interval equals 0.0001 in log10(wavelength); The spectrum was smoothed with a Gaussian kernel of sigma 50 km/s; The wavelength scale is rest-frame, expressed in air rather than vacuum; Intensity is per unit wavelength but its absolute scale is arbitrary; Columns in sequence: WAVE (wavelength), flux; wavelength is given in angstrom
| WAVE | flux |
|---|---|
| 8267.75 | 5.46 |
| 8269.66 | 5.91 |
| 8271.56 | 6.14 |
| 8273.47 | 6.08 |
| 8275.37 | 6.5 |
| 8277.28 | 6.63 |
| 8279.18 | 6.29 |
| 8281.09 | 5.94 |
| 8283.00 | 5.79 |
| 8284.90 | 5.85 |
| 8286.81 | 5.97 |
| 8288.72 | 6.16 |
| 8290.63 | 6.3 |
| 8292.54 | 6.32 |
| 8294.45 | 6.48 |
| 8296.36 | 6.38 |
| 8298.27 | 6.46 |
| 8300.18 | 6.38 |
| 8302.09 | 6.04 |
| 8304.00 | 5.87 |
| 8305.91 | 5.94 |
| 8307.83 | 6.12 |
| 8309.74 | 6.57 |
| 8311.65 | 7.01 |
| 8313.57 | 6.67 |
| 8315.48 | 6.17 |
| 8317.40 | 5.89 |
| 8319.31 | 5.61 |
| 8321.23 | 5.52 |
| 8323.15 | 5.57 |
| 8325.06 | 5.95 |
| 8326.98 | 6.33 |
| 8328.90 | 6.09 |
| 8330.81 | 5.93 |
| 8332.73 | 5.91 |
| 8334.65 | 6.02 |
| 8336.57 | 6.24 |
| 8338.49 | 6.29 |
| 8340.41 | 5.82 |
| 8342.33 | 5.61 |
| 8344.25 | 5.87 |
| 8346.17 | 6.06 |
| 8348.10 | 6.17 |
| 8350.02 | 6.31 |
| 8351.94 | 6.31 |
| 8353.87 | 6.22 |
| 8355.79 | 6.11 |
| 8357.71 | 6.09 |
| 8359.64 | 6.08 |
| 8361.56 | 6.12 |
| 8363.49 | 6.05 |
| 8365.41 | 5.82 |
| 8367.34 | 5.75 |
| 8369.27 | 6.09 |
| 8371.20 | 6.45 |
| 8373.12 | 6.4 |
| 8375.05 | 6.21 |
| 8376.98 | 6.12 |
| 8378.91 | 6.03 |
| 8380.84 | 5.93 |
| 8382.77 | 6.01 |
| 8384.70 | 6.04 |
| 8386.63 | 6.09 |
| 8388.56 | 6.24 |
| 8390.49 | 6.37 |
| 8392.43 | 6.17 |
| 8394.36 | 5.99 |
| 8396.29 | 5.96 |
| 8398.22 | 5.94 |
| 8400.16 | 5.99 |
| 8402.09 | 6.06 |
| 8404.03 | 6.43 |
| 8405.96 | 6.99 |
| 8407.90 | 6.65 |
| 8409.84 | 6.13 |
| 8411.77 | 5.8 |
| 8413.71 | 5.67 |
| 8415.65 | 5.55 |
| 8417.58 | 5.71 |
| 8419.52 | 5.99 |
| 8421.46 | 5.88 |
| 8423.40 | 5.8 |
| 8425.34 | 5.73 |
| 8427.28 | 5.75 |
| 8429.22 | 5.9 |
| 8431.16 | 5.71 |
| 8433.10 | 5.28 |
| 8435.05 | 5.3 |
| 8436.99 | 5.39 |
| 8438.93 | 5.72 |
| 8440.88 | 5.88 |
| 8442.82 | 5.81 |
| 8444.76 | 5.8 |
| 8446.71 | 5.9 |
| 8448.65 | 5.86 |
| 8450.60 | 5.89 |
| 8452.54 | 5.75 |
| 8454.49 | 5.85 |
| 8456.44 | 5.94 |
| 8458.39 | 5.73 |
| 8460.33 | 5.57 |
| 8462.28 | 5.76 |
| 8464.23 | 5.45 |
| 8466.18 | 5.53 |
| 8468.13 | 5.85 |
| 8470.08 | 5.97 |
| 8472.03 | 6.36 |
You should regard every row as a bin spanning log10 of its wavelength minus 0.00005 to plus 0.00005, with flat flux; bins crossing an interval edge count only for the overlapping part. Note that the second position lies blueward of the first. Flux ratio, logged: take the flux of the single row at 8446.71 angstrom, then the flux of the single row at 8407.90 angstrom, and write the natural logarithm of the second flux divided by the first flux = 0.12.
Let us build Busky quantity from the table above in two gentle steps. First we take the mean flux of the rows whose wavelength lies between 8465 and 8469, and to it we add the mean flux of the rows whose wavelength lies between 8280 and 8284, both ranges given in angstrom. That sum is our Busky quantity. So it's 11.6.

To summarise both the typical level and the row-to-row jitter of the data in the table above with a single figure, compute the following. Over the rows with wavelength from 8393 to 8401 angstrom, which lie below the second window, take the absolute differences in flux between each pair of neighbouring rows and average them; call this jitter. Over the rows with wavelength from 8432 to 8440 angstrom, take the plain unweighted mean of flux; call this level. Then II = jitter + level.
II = 5.46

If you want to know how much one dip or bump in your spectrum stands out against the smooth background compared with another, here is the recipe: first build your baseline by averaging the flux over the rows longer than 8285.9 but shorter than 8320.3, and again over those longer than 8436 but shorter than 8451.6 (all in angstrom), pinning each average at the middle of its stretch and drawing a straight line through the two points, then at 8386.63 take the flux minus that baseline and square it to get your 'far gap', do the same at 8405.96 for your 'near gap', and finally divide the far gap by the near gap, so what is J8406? 0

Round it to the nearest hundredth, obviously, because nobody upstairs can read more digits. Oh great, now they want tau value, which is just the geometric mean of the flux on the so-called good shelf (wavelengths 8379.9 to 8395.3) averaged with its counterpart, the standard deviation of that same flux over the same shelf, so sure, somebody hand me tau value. 3.12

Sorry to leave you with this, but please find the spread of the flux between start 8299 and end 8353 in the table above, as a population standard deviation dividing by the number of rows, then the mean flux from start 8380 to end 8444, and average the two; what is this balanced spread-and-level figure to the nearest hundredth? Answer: 3.13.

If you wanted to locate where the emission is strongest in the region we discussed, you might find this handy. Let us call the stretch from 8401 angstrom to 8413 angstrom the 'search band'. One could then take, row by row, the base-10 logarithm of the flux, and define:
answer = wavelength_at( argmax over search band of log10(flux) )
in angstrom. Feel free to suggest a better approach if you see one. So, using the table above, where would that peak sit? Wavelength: 8405.96 angstrom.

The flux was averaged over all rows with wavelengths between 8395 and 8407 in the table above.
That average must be 6.2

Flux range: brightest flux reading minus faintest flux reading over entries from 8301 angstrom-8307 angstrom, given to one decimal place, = 0.2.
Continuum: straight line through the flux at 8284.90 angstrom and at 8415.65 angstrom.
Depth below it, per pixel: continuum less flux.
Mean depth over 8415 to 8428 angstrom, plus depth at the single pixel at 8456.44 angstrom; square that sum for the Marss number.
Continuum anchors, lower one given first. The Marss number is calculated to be 0.5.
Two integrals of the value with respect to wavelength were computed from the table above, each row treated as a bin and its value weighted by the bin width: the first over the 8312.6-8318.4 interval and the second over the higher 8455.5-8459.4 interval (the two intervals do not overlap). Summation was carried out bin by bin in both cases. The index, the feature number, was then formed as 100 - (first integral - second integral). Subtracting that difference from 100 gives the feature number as 87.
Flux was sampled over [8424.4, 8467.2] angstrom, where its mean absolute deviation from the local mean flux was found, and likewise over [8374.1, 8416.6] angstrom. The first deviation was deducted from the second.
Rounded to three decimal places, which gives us 0.058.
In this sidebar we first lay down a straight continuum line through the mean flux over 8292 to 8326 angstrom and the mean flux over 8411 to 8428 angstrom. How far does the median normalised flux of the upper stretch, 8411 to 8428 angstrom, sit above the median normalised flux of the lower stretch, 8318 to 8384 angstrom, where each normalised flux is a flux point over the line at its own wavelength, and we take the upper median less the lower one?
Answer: -0.016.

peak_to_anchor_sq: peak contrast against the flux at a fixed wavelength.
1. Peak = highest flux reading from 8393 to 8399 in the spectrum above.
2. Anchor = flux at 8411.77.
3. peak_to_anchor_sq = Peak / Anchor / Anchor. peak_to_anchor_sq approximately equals 0.178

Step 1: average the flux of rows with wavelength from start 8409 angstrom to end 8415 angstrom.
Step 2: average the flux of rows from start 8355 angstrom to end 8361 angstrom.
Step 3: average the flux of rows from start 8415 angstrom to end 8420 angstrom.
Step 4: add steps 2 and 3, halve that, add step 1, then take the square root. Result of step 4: 3.43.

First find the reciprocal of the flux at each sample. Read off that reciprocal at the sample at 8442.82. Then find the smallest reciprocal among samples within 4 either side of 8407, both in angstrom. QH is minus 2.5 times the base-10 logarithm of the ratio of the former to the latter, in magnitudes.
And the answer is -0.20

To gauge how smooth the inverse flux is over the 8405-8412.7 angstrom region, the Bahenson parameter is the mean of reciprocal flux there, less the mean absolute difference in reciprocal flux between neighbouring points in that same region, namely 0.147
